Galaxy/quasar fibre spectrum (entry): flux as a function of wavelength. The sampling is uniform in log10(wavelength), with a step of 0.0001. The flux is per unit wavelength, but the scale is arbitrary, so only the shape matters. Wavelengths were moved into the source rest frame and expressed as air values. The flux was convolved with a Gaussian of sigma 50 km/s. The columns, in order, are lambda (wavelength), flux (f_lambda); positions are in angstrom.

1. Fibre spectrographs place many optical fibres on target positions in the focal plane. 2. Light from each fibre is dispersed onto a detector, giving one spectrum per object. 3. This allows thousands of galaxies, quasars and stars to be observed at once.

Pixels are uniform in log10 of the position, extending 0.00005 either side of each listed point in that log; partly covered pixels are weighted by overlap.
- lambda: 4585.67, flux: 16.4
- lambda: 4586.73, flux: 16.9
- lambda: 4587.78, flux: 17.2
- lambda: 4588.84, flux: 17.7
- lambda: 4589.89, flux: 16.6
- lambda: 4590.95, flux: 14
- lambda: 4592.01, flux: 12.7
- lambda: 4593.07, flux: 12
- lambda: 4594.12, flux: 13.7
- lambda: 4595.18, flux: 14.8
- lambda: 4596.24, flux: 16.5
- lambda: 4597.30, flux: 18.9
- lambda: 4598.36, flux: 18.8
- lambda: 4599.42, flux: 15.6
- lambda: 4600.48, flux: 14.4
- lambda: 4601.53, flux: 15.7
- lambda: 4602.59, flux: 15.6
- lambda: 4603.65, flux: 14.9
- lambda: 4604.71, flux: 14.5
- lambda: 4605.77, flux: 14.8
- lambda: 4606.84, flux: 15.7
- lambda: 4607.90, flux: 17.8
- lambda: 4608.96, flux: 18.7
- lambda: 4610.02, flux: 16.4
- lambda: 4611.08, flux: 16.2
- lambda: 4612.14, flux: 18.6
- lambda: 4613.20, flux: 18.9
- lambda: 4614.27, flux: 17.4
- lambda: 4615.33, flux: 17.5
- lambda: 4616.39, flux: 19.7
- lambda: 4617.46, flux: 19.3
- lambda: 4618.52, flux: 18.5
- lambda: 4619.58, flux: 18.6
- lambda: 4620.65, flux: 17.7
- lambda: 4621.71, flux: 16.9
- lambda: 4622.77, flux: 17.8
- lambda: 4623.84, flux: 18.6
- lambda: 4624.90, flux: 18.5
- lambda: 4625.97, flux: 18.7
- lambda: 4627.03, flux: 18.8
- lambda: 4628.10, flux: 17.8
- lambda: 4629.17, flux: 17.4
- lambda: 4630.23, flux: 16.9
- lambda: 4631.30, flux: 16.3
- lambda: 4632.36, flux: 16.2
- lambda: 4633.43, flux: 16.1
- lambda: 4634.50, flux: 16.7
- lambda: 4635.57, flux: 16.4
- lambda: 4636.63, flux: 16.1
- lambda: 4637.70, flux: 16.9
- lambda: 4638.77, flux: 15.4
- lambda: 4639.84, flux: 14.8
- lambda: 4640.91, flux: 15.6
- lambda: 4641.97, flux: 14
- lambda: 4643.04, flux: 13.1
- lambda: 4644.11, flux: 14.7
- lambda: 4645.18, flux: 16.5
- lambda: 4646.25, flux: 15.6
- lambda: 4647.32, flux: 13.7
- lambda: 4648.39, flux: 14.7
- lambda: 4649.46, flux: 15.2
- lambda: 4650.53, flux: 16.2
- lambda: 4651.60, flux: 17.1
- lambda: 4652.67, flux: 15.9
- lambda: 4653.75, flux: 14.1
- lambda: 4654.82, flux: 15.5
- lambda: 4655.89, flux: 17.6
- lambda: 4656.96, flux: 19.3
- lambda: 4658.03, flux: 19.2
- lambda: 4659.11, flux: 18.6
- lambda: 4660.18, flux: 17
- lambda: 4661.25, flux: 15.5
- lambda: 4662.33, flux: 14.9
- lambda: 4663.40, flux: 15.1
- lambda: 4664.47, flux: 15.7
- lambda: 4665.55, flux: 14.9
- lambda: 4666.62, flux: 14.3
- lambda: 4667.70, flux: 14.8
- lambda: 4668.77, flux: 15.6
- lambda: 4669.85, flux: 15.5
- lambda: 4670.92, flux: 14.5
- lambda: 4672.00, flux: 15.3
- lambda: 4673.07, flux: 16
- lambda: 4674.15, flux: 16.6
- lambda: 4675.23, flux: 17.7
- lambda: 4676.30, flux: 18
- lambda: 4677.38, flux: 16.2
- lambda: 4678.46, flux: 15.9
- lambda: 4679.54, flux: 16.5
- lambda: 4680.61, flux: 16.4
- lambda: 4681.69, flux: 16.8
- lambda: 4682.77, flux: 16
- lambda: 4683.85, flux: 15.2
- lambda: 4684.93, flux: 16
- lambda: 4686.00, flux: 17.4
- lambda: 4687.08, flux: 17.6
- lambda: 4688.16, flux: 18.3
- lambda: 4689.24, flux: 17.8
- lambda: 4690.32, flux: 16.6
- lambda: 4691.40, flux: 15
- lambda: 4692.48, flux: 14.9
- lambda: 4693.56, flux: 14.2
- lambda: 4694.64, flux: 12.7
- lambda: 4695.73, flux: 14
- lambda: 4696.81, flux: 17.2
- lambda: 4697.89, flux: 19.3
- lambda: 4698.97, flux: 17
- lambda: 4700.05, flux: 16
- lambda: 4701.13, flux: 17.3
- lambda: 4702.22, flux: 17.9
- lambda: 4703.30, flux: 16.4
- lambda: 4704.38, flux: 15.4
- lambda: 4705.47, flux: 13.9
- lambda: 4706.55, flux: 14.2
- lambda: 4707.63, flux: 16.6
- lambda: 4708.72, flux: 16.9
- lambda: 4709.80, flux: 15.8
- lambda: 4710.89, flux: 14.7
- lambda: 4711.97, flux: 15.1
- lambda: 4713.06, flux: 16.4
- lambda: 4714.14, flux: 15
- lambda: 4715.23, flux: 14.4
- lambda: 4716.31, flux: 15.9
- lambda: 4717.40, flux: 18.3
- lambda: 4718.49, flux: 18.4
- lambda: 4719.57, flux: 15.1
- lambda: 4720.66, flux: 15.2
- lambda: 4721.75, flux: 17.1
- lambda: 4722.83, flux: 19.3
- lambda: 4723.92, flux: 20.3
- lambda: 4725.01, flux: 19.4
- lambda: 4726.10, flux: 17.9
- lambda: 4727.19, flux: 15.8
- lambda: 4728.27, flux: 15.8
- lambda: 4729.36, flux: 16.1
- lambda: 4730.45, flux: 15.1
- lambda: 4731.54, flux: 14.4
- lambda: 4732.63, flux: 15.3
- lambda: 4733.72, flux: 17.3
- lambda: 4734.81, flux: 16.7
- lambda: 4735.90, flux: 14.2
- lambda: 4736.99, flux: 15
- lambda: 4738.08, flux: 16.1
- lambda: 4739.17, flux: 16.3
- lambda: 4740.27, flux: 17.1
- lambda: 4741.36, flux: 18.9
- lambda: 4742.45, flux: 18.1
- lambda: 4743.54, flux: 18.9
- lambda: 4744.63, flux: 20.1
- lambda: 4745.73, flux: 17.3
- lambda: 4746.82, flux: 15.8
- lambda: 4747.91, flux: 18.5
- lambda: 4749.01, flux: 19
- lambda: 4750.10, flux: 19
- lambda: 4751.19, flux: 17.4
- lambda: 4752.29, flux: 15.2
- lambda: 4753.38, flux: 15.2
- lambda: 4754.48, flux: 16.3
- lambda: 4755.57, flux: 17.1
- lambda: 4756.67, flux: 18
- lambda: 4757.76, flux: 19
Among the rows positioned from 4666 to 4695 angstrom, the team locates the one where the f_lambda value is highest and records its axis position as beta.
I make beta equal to 4688.16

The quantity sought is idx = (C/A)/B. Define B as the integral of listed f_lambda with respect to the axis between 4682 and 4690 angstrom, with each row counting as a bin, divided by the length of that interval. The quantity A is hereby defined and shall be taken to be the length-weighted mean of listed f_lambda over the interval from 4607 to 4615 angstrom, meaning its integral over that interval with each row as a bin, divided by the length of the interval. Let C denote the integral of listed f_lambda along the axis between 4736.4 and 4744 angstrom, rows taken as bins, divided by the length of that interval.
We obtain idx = 0.0576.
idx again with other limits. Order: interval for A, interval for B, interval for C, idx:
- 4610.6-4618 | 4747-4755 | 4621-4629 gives 0.0579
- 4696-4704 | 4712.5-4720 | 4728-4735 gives 0.0566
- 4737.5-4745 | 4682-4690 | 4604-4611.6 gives 0.0539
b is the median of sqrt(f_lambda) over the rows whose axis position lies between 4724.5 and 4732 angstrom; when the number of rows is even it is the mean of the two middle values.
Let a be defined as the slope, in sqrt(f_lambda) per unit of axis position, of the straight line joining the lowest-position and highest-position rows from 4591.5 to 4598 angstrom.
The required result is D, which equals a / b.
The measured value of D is 0.037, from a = 0.15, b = 3.97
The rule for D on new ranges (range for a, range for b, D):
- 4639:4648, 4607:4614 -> -0.005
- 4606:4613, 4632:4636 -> 0.016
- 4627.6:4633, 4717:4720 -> -0.011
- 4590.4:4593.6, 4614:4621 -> -0.030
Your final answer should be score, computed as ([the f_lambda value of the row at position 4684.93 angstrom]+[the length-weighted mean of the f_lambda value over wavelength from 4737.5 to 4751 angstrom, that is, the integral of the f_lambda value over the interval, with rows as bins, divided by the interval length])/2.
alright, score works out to 17.0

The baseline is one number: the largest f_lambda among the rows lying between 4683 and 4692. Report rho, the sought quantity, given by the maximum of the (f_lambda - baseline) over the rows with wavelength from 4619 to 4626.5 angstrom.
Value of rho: 0.4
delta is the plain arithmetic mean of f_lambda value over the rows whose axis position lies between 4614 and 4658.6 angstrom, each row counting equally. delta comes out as 16.7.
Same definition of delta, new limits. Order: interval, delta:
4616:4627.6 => 18.5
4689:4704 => 16.2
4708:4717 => 15.5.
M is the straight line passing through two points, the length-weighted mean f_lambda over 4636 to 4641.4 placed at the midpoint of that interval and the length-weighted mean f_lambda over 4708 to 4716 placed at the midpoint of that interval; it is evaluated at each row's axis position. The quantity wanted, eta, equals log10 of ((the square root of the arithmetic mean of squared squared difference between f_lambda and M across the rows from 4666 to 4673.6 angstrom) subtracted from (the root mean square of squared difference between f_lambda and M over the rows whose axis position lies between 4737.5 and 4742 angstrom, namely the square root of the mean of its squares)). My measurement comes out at 0.73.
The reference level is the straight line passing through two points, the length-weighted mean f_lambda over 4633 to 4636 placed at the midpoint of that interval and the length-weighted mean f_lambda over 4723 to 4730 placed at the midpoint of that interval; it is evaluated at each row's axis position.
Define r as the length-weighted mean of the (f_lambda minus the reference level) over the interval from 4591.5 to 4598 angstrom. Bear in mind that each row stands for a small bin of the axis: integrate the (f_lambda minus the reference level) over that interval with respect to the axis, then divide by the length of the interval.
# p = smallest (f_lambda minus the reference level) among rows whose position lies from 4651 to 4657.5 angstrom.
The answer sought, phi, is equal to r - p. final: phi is 1.6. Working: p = -2.5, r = -1.0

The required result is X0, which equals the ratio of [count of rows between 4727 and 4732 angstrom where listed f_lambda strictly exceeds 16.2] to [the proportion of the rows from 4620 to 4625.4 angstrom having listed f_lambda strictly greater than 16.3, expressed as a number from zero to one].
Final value 0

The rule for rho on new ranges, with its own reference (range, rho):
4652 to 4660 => 1.0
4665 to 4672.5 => -2.7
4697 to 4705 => 1.0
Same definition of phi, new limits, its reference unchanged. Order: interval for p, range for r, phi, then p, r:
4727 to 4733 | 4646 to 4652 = 2.1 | -3.3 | -1.2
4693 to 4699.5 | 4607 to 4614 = 6.1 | -4.5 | 1.6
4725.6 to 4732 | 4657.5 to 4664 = 3.2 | -3.3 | 0.0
